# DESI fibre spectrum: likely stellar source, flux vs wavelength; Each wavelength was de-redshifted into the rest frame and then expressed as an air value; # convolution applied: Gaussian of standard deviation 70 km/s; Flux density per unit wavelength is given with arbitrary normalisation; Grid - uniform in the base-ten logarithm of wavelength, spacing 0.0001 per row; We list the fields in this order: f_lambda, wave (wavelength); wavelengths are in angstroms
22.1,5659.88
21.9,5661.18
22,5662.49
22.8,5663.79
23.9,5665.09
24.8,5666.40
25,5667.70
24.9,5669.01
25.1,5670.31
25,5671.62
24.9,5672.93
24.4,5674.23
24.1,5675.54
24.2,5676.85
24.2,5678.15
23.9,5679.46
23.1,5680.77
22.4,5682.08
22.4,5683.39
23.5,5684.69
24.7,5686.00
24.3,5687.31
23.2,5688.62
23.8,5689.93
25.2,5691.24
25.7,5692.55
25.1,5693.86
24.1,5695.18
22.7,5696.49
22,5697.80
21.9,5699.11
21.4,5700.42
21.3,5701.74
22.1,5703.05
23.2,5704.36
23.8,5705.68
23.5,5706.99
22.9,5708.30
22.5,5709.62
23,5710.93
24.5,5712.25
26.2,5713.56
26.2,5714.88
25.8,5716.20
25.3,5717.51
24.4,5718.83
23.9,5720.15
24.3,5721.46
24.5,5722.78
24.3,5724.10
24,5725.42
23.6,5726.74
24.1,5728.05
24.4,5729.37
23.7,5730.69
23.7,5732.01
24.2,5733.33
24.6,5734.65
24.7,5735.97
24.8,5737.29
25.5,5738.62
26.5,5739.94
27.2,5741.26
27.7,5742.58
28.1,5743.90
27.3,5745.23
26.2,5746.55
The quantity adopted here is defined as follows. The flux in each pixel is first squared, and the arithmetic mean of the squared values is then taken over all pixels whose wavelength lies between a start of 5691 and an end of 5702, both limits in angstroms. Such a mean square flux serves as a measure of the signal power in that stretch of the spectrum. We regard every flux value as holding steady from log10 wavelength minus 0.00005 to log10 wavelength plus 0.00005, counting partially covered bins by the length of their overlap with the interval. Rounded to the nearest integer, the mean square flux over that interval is 544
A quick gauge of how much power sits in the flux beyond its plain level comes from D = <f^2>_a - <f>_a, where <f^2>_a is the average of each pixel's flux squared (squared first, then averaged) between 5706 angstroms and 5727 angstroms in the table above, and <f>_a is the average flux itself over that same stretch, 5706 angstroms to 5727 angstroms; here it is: 568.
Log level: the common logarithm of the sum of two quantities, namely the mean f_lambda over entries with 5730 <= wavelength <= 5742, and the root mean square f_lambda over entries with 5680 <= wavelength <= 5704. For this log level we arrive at 1.684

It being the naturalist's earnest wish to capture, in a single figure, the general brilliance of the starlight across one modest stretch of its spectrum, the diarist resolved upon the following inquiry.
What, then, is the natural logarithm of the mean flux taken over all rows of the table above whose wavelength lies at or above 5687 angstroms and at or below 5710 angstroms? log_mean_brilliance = 3.15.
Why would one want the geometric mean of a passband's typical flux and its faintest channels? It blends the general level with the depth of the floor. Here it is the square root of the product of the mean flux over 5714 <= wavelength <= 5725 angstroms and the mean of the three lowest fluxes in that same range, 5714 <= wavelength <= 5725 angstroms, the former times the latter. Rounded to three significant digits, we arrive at 24.5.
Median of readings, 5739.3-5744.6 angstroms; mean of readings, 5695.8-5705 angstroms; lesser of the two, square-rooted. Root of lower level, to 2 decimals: 4.70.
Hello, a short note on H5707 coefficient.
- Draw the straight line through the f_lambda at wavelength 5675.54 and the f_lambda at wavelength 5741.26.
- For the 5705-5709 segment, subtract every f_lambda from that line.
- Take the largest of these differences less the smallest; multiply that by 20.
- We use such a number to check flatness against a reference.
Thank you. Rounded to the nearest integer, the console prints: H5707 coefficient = 20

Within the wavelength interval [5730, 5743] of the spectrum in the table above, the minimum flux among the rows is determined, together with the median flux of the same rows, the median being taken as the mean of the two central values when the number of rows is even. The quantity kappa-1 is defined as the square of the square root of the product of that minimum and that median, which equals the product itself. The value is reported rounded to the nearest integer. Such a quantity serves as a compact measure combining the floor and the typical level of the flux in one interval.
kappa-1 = 587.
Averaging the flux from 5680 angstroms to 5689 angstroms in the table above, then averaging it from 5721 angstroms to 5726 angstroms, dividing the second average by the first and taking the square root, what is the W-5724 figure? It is 1.02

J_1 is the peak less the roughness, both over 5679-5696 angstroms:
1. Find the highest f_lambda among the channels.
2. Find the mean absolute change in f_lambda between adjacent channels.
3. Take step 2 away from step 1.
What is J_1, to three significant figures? 24.9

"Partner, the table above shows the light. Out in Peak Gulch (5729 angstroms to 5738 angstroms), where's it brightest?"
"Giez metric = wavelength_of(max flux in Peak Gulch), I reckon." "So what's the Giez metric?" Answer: 5737.29 angstroms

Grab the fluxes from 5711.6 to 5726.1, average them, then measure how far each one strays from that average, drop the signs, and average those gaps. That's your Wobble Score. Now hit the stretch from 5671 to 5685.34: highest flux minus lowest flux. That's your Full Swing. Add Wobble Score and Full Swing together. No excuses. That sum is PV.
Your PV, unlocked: 3.34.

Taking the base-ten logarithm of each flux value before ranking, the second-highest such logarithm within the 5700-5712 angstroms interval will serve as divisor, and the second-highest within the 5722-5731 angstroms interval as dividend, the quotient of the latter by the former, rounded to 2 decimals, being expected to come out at 1.01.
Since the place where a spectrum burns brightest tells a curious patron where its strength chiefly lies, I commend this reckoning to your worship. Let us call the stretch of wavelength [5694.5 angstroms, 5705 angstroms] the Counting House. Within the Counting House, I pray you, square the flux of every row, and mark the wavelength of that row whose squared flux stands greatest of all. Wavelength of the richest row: 5695.18 angstroms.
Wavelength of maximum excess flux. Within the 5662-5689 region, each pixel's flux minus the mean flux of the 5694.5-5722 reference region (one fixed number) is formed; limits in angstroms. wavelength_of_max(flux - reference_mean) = 5670.31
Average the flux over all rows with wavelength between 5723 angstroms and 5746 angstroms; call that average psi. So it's 25.2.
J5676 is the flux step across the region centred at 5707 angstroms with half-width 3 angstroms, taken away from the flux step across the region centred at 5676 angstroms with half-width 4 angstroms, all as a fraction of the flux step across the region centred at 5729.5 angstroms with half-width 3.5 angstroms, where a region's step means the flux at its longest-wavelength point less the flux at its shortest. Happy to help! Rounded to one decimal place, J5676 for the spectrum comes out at -3.0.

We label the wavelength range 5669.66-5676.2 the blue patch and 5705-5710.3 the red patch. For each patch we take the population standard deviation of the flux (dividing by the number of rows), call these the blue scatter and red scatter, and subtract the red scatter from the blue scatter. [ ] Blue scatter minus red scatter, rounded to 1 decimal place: -0.1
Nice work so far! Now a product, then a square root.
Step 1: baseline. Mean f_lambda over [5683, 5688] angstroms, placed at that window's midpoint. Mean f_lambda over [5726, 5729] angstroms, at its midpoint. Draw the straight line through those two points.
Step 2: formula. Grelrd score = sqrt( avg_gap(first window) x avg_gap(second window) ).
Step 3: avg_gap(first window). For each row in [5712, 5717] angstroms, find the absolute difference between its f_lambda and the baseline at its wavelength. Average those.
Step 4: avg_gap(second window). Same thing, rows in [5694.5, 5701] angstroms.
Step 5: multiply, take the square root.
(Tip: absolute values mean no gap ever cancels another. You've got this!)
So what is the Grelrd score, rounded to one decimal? 1.7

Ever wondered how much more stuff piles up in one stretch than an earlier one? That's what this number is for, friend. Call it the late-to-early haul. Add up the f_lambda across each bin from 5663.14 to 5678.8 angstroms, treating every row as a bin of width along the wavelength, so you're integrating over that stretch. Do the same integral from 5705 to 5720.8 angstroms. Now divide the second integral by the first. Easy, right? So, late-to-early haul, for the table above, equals 1.00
